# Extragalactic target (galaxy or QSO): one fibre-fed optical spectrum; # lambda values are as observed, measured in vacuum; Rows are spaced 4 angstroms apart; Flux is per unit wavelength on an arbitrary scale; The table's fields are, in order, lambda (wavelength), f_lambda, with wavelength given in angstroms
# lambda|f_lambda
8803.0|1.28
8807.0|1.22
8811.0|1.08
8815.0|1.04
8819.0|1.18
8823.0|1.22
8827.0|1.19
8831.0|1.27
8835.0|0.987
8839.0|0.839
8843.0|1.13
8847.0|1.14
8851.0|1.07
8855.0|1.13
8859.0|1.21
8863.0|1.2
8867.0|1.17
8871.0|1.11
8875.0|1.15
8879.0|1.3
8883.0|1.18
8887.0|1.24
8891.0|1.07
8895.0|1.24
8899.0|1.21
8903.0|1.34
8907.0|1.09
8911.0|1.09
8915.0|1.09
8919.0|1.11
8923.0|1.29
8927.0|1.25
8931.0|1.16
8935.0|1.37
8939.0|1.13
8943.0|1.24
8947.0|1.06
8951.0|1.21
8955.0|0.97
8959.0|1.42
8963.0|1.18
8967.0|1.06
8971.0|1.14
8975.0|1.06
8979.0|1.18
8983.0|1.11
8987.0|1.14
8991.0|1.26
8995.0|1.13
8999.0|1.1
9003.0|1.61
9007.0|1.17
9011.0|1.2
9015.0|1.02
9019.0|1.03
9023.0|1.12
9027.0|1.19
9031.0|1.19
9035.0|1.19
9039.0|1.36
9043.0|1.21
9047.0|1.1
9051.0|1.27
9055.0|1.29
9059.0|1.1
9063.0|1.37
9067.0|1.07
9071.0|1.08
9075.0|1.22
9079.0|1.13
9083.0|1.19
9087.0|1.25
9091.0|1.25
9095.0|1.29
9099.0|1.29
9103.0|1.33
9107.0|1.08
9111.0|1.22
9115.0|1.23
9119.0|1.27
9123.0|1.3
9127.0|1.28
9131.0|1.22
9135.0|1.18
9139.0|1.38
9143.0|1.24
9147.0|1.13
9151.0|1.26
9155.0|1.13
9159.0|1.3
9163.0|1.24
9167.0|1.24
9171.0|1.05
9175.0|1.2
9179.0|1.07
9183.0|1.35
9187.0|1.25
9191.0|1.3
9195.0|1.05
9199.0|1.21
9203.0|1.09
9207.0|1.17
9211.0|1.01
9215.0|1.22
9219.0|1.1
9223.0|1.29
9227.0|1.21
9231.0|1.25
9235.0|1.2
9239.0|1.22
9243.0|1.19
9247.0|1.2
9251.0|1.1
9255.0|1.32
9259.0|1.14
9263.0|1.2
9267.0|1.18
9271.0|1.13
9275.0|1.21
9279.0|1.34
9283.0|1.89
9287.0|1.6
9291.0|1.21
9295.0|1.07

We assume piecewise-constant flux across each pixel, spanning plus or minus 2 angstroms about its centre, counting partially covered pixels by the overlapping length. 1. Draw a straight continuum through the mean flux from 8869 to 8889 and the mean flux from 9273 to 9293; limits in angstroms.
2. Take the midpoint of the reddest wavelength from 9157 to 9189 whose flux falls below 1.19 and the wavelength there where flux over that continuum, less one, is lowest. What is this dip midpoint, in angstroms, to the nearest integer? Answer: 9175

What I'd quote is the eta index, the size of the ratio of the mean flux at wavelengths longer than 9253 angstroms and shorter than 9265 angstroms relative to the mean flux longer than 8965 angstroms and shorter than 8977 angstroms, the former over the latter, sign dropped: 1.12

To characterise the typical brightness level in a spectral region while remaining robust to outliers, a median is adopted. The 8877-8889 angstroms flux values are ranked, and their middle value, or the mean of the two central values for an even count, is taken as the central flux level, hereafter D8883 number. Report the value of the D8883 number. 1.24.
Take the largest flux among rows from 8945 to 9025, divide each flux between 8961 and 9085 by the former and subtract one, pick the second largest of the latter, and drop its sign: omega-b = 0.149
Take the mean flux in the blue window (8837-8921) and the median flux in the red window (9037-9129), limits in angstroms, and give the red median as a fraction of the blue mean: 1.09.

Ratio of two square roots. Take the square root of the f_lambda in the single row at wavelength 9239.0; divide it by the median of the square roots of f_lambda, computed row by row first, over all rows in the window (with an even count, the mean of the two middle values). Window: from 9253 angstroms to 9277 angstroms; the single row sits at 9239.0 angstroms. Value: 1.01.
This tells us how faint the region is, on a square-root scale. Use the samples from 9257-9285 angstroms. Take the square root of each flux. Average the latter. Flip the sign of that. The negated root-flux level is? -1.13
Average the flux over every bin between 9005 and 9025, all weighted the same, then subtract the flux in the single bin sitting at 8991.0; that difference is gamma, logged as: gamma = -0.15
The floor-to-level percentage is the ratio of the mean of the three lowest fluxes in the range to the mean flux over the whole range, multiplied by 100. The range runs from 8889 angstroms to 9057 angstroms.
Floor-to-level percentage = 85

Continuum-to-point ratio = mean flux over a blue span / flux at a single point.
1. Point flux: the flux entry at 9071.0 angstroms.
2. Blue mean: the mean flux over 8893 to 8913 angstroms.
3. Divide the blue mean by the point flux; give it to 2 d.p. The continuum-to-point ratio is 1.11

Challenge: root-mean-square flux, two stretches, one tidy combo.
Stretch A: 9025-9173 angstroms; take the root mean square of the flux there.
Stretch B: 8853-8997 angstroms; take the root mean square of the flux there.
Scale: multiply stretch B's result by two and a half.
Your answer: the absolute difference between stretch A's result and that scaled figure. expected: 1.72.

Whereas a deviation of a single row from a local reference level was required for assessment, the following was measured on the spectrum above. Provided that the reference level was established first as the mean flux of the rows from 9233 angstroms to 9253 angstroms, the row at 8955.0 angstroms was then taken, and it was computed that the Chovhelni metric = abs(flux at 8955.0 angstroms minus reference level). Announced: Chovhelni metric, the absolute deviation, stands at 0.21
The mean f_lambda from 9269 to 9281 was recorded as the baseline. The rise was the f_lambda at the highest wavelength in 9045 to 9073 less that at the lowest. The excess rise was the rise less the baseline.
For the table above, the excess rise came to -1.25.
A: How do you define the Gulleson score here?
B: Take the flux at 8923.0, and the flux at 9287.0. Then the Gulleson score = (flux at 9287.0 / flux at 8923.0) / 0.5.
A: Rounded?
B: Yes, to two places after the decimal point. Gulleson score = 2.48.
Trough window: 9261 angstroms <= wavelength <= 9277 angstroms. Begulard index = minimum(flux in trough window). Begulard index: 1.13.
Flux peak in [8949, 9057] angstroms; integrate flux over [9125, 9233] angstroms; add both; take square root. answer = 11.5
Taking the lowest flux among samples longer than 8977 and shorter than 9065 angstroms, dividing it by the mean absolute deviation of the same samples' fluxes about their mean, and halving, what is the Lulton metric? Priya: 5.7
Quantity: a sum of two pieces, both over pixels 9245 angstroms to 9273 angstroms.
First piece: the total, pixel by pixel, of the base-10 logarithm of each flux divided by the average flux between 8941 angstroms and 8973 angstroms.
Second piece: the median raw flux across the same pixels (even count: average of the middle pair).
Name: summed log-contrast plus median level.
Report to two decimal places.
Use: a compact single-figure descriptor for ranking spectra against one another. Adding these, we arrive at 1.23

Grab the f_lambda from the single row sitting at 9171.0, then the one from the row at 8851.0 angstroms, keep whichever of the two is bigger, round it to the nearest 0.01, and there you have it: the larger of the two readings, 1.07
